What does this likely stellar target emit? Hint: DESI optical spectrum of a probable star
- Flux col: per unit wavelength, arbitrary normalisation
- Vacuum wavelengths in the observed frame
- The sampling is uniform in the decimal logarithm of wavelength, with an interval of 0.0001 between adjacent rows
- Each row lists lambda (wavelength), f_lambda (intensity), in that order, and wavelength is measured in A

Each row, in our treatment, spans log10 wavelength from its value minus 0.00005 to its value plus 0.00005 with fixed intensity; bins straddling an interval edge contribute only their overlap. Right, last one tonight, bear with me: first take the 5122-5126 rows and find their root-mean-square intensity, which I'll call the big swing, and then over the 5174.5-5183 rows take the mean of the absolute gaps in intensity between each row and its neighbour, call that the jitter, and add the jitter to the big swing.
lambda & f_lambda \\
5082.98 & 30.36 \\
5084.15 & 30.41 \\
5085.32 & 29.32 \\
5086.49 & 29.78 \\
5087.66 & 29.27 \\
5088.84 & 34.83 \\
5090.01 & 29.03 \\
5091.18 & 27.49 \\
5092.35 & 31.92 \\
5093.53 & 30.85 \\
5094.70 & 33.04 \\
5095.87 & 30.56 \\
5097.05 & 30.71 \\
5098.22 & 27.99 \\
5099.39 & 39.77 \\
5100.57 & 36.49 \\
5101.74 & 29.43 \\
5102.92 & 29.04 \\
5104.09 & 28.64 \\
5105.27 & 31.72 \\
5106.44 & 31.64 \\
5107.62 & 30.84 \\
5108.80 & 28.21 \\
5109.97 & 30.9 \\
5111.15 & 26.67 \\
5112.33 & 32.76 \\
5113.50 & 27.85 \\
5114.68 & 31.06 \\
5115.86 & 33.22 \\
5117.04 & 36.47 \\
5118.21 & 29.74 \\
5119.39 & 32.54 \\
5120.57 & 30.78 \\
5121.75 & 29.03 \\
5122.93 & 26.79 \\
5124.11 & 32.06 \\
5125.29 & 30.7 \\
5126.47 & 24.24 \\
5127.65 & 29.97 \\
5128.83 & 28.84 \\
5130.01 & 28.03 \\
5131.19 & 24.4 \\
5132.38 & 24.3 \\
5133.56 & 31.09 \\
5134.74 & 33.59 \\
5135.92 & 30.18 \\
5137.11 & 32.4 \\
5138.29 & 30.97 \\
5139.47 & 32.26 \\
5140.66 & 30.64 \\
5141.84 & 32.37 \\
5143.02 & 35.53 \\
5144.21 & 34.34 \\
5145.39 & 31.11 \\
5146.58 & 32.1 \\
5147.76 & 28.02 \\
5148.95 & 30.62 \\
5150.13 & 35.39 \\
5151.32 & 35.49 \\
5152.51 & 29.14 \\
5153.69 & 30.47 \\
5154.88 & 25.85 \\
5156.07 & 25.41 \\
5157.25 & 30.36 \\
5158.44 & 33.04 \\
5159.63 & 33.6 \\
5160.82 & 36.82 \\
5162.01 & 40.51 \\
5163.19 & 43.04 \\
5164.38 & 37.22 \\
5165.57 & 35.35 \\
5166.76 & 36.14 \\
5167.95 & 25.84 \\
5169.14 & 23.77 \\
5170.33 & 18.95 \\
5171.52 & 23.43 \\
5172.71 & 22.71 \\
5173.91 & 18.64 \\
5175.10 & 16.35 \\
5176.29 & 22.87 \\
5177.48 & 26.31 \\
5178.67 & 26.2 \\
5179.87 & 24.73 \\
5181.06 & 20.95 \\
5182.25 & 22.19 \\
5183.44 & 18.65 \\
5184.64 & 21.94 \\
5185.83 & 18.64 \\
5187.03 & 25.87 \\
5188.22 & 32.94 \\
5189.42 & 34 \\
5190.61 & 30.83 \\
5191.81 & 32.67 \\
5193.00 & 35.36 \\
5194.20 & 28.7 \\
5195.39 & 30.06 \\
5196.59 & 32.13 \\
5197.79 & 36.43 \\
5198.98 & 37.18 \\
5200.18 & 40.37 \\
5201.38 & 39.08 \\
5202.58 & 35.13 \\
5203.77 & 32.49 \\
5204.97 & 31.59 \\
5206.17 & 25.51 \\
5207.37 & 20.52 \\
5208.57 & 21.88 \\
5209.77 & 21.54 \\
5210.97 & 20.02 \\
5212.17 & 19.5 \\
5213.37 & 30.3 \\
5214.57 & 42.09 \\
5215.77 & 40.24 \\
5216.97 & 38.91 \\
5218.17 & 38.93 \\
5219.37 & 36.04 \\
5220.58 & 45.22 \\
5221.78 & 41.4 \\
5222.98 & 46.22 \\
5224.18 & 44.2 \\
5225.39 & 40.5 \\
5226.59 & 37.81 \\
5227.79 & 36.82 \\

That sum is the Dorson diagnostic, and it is 33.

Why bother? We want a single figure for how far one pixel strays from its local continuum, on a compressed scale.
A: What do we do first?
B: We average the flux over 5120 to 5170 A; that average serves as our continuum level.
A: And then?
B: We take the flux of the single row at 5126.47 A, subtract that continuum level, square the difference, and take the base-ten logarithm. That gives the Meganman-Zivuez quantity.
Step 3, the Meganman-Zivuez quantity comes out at 1.7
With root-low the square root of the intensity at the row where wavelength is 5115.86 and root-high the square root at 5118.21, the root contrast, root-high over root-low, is 0.95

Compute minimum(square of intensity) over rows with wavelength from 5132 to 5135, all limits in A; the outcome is 590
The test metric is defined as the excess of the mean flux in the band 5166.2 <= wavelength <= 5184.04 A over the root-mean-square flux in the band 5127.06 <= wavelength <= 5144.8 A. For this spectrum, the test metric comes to -8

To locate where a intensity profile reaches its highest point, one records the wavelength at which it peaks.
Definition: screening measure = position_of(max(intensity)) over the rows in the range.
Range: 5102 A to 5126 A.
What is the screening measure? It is 5117.04 A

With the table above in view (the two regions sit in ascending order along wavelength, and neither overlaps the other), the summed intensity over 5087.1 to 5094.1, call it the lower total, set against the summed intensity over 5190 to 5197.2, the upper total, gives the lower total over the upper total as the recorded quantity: 1.0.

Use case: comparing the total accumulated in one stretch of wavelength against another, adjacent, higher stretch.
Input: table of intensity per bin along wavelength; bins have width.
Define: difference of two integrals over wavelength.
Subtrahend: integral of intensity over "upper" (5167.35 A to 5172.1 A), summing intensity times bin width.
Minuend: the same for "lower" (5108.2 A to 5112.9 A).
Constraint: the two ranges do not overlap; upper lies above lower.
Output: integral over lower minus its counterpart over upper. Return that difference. 30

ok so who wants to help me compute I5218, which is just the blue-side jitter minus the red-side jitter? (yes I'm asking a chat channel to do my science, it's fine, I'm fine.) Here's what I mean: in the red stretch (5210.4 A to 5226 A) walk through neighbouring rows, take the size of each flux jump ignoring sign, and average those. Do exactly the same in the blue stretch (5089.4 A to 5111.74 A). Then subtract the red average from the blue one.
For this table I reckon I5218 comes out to -1.6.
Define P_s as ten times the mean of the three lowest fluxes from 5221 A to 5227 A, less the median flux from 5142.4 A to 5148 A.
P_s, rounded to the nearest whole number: 367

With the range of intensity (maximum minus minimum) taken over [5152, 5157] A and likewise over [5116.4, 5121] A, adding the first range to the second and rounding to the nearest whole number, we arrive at 12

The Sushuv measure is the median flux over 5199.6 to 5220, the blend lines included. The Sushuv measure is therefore 32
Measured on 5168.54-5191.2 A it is 23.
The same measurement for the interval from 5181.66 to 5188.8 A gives 22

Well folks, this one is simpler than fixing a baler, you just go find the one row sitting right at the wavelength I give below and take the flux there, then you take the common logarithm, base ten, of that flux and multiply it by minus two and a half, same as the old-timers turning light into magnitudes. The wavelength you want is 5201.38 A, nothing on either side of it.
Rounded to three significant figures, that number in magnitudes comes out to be -3.98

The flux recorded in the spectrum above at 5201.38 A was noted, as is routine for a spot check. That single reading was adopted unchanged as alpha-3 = 39.08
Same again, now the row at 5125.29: 30.7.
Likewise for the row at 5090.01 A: 29.03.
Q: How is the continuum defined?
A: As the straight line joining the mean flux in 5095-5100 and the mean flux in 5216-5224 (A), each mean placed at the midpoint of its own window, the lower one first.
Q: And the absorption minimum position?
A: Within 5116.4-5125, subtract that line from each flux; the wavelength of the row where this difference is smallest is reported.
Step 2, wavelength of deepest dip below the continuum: 5122.93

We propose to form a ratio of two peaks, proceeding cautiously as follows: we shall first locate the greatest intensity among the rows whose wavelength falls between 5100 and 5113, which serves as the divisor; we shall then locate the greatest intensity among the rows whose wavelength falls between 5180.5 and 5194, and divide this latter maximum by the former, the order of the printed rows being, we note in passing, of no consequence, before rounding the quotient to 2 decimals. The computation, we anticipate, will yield 0.97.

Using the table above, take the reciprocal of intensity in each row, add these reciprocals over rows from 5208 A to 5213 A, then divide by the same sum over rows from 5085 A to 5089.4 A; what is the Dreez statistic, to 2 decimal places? 1.48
